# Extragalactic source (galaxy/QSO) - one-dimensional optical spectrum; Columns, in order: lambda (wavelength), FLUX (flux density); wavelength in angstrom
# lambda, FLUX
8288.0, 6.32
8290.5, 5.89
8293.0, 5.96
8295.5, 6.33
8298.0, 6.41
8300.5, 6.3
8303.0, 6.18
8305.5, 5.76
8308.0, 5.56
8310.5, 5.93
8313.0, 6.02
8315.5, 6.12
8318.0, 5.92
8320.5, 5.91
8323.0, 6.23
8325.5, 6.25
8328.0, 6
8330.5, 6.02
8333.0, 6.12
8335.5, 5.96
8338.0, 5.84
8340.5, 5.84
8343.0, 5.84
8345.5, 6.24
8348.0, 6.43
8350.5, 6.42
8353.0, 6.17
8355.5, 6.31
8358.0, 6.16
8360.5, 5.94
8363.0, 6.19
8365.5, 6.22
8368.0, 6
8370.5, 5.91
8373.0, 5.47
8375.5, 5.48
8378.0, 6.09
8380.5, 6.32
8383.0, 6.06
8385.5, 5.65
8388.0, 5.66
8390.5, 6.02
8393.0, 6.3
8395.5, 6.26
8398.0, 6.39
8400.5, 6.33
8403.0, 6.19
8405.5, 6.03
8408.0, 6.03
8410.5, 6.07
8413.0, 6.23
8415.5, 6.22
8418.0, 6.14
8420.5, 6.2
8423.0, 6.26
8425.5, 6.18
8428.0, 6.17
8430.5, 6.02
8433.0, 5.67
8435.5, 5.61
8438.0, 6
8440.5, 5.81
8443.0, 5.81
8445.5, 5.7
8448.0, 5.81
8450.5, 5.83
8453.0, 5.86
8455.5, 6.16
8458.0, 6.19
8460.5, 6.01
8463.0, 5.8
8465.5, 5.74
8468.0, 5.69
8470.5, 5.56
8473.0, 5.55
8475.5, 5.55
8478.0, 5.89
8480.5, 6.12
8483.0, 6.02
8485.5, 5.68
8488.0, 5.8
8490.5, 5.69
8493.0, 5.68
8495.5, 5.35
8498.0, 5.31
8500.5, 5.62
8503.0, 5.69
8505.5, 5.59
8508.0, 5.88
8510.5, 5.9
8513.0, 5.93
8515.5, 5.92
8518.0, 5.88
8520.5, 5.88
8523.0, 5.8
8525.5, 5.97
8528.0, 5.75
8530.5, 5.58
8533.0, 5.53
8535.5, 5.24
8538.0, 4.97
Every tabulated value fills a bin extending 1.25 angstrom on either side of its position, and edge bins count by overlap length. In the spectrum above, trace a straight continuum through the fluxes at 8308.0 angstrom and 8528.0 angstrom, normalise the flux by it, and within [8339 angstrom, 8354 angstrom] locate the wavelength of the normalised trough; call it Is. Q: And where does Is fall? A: 8343.0 angstrom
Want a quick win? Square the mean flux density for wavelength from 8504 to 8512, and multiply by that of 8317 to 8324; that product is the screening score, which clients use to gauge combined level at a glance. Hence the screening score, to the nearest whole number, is 202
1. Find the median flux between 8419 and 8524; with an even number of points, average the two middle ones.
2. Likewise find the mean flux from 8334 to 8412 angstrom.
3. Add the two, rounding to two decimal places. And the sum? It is 11.87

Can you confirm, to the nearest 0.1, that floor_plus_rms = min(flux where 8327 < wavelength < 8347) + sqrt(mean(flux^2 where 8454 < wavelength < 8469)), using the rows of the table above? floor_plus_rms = 11.8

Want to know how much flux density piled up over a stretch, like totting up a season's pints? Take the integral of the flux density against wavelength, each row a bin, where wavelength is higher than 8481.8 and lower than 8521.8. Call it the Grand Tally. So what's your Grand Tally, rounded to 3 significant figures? 230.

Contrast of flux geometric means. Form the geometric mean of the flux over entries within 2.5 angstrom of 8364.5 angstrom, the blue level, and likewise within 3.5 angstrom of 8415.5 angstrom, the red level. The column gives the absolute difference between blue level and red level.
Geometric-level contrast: 0.0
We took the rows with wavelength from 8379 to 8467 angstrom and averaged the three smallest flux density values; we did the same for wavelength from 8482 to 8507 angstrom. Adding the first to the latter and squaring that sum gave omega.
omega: 122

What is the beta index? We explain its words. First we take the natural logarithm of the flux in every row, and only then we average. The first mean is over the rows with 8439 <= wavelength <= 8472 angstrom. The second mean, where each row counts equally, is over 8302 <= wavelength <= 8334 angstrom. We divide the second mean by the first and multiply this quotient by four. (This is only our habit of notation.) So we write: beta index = 4.06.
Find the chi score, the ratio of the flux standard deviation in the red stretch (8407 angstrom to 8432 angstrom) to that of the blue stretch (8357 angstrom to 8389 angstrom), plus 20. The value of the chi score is 20.3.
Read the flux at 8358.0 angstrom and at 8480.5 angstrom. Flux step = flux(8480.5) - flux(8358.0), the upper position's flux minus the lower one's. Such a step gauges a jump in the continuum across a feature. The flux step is 0.0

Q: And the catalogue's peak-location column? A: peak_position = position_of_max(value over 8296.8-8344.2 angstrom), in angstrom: 8298.0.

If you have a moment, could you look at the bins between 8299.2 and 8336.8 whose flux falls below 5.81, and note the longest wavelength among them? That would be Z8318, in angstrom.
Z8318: 8308.0 angstrom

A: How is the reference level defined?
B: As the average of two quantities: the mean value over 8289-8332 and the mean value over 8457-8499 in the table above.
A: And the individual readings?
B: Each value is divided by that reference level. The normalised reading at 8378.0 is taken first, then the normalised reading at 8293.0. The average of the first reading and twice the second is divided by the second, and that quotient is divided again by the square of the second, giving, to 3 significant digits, 1.48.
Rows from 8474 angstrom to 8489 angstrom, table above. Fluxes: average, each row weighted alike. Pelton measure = 5.84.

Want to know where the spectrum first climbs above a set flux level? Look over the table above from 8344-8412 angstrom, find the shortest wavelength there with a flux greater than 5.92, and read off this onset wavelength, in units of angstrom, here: 8345.5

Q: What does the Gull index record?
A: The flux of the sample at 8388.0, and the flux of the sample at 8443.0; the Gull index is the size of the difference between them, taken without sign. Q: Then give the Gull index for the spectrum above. 0.15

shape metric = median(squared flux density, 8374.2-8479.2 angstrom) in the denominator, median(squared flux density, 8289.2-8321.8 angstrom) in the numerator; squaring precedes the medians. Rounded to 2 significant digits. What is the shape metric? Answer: 0.98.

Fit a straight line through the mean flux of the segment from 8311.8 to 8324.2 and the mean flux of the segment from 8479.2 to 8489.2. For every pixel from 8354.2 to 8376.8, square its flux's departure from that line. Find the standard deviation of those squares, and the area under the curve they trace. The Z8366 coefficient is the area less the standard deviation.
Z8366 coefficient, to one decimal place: 1.8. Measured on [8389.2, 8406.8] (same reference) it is 1.3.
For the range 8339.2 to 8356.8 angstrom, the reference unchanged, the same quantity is 1.4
